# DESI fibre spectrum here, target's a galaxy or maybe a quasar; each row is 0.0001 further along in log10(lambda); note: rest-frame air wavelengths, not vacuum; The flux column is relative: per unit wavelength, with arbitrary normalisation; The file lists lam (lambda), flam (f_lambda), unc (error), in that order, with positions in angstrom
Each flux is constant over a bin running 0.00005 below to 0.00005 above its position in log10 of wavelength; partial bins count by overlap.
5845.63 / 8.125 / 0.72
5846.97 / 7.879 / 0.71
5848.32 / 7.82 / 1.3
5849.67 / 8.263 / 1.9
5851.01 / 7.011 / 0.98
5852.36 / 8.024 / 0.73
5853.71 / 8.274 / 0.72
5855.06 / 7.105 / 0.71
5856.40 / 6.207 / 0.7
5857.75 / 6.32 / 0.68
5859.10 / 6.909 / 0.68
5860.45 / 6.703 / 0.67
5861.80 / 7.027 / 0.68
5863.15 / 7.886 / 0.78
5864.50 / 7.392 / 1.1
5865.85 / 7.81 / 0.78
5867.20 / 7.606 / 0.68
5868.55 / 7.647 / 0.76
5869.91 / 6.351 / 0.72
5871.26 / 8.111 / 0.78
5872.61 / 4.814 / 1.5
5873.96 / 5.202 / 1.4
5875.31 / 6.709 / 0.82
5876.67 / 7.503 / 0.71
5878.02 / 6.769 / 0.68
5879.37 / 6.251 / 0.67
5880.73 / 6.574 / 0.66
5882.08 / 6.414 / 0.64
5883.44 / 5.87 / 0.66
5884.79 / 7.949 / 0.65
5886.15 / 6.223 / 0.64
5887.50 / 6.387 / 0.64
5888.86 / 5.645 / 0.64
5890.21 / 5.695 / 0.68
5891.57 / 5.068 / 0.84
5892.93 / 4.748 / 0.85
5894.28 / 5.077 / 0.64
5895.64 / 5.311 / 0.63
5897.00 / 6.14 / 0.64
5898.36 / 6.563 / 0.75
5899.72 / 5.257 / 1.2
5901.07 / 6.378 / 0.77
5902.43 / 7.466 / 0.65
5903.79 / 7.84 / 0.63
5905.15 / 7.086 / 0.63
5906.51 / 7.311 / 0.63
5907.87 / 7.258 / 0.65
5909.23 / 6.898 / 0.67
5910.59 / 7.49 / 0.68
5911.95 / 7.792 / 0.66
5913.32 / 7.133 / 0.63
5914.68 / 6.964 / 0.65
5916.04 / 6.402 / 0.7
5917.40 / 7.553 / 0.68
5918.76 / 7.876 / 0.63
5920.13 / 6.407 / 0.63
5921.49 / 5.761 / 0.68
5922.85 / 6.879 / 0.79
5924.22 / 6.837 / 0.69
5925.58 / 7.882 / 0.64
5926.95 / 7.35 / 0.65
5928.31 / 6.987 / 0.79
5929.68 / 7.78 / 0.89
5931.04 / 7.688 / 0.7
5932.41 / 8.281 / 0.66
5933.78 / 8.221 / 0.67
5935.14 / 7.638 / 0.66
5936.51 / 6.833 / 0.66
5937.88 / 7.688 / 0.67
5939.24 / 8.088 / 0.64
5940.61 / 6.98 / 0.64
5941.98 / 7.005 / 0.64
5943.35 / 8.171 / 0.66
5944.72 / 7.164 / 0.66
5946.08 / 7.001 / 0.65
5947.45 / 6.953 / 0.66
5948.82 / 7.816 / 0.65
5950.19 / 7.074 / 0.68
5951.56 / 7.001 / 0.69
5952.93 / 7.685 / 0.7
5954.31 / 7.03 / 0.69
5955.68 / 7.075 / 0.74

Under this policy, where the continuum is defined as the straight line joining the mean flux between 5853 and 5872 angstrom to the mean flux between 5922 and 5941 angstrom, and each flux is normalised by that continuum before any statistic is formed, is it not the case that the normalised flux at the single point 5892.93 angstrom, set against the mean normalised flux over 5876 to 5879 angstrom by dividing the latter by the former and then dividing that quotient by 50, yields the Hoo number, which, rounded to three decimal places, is 0.030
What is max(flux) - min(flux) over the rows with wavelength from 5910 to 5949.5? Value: 2.52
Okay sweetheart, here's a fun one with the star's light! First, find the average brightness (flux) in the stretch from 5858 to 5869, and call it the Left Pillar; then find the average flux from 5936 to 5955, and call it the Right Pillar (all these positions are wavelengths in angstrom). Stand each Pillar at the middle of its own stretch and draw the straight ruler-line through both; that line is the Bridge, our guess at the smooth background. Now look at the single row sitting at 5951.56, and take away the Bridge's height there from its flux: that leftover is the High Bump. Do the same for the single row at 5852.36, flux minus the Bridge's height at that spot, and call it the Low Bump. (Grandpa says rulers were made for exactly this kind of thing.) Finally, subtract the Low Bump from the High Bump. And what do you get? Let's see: -1.0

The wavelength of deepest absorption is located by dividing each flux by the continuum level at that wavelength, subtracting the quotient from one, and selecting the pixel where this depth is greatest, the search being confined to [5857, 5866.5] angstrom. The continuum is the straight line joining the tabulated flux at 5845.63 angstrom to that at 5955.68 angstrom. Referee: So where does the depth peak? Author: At 5857.75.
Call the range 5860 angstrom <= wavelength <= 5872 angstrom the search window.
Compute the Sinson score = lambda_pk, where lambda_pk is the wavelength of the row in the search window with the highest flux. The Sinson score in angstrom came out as 5871.26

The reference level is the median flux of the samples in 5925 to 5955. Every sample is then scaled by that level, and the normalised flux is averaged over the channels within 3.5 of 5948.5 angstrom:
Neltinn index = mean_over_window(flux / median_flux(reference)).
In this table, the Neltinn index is 0.96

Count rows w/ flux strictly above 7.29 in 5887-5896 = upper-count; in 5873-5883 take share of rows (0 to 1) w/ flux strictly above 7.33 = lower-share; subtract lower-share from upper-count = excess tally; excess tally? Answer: -0.1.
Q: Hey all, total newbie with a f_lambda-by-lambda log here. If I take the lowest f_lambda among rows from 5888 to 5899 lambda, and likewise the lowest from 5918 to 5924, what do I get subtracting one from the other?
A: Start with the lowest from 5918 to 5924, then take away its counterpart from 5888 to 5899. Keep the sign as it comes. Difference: 1.0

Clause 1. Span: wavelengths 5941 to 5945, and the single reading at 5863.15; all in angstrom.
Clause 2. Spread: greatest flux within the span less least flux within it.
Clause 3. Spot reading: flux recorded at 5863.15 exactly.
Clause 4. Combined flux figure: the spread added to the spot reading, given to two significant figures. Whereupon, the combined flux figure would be 9.1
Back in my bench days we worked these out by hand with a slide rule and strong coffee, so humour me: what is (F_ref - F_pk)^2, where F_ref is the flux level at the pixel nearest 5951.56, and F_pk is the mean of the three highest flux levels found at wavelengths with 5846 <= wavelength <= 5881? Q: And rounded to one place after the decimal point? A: 1.5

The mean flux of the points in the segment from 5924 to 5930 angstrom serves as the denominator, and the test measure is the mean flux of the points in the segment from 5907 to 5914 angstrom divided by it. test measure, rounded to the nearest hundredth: 0.99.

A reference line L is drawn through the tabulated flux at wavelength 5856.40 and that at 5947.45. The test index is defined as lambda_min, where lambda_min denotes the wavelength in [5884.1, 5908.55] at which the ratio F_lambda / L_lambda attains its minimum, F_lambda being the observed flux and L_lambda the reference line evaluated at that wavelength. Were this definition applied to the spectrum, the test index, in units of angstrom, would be 5892.93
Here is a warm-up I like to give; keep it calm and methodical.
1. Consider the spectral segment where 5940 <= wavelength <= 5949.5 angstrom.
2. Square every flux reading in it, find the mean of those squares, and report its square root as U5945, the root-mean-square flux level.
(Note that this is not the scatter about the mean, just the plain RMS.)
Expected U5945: 7.3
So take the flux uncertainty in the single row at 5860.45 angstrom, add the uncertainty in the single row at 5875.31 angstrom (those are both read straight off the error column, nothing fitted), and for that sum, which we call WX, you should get 1.49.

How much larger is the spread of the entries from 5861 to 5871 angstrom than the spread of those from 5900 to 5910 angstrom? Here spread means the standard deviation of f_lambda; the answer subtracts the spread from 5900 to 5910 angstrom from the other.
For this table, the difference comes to 0.1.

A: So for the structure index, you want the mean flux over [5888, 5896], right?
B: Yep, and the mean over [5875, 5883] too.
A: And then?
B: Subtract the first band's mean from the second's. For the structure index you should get 1.4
